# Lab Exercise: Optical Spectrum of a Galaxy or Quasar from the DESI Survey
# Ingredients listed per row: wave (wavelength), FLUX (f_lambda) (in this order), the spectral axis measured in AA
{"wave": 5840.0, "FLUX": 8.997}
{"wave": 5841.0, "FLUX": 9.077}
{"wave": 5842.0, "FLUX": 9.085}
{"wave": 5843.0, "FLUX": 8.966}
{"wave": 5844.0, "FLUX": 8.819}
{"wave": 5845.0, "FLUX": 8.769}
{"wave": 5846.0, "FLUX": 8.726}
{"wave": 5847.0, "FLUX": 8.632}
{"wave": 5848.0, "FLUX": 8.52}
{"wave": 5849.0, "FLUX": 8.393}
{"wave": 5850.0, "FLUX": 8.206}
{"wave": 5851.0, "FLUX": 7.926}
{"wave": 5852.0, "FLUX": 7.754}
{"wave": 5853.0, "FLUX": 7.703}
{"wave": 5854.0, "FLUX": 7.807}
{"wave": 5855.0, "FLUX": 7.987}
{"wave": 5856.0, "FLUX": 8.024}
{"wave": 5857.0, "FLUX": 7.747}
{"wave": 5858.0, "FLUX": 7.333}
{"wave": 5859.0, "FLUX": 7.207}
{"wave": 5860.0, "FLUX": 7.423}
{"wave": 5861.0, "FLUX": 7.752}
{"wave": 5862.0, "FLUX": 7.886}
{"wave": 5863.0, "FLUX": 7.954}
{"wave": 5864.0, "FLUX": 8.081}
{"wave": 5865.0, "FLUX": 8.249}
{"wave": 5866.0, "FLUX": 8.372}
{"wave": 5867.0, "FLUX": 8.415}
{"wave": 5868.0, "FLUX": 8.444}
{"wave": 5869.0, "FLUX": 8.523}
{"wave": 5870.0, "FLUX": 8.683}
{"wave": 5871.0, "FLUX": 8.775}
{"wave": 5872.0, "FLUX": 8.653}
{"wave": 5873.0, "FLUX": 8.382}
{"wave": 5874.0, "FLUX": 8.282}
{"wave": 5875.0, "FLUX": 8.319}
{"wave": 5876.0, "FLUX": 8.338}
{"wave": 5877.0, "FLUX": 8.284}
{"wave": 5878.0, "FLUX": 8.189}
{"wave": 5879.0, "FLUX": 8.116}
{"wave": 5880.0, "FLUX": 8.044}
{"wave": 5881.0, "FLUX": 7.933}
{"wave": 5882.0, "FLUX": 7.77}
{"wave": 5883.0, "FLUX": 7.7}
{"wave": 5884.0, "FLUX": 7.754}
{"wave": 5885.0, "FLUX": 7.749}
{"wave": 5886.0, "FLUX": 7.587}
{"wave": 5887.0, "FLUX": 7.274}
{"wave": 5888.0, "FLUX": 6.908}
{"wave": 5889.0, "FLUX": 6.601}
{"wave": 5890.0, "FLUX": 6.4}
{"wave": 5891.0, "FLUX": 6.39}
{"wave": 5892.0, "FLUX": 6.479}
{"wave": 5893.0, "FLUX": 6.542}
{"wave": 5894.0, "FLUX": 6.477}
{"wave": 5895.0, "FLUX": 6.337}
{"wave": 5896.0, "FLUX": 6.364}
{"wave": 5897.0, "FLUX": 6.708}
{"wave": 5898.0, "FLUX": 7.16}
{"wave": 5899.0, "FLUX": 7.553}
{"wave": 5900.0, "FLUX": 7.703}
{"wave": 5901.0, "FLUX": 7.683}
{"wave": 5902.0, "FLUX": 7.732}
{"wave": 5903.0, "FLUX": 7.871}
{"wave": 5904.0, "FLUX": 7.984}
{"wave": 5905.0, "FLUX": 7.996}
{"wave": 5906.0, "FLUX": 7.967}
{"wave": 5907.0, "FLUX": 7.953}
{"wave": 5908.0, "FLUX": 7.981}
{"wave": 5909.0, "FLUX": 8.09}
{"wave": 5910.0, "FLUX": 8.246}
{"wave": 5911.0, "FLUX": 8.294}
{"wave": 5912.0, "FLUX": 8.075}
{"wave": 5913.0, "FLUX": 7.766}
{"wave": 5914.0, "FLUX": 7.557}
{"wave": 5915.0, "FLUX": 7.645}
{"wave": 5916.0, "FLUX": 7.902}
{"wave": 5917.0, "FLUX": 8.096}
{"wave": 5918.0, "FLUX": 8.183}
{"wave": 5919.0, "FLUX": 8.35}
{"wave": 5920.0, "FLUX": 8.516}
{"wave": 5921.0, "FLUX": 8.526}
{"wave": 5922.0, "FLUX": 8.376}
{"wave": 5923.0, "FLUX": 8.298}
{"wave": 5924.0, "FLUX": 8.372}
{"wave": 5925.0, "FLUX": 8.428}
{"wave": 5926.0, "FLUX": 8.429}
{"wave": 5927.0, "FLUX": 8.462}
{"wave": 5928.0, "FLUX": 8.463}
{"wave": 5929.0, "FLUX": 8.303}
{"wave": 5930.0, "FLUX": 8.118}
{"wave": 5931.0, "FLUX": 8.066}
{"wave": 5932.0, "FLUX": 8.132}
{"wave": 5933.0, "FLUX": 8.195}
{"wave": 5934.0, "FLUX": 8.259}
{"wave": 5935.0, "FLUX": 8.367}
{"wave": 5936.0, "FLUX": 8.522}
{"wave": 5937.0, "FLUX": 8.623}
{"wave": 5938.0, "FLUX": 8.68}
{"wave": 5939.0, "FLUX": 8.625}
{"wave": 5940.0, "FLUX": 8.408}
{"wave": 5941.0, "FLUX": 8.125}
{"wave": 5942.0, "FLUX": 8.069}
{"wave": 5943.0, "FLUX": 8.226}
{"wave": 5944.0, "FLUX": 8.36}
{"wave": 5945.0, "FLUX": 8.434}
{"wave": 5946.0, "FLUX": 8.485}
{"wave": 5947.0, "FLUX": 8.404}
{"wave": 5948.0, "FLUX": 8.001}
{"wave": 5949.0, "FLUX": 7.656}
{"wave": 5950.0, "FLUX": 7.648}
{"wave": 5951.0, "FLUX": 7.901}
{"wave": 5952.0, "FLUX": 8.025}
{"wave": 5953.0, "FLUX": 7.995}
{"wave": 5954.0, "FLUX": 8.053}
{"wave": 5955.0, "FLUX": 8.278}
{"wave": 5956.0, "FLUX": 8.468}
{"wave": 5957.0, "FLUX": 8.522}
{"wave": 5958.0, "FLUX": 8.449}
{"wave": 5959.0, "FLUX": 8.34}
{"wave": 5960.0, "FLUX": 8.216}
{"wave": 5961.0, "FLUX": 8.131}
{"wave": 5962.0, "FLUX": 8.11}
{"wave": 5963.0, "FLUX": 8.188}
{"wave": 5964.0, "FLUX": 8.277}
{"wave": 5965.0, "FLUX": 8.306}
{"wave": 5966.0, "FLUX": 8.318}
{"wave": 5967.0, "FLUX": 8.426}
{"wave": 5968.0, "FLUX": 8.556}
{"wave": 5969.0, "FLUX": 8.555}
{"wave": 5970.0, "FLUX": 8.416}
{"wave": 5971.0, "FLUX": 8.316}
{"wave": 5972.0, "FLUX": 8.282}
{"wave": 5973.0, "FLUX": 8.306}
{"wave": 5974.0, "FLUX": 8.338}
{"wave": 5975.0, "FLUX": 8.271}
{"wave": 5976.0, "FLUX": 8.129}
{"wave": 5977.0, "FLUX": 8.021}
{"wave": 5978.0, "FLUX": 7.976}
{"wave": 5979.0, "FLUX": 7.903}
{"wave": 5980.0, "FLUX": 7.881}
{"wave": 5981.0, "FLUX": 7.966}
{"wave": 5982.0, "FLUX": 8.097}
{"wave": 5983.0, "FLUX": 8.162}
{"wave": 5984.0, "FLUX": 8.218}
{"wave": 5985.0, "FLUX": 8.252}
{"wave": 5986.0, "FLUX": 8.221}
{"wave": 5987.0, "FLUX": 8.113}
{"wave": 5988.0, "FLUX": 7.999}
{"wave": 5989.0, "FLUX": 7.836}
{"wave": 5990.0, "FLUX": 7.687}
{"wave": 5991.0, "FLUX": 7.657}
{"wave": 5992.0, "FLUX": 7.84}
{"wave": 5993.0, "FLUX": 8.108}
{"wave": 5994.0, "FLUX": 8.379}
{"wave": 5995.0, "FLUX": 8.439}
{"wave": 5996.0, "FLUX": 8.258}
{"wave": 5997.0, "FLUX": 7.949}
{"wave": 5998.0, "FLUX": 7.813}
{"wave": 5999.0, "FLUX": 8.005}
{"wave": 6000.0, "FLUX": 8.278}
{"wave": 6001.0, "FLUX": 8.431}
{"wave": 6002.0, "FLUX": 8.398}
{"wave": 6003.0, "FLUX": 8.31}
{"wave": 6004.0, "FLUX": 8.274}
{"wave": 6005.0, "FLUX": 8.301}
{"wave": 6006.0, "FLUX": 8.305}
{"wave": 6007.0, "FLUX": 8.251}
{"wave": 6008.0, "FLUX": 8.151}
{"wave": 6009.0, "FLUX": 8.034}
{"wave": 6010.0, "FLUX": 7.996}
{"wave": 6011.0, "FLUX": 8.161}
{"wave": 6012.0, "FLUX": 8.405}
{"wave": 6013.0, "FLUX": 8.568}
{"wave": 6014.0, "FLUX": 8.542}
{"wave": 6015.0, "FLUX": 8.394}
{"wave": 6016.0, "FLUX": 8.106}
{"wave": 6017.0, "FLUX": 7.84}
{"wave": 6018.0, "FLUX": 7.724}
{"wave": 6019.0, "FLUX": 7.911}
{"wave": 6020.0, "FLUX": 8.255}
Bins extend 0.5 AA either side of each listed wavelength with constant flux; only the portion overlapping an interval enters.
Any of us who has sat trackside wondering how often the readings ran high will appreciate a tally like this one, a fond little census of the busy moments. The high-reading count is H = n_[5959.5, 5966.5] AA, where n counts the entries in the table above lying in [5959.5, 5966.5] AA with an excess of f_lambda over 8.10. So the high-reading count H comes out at 7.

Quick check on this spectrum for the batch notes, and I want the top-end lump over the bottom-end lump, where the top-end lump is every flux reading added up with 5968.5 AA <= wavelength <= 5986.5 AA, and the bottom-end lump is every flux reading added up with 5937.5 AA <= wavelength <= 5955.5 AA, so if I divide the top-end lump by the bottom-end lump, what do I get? 1.00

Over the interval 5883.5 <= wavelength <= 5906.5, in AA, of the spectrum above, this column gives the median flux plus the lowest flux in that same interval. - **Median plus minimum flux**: 13.6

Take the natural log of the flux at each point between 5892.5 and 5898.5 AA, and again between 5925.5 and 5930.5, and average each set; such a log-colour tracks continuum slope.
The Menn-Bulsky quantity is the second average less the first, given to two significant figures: 0.24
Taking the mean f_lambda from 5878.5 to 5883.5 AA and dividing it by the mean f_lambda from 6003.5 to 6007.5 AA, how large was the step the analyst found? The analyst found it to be 0.96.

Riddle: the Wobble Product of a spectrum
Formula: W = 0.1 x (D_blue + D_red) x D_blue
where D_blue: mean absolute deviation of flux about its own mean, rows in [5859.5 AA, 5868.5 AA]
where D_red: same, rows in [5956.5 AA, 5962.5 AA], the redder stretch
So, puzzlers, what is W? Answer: 0.012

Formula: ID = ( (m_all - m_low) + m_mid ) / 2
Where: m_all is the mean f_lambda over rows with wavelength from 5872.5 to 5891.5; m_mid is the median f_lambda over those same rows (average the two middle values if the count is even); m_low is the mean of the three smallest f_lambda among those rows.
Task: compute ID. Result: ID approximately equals 4.50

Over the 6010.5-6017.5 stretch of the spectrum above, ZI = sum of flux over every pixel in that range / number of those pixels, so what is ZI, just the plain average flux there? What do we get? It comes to 8.29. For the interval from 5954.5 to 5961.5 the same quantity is 8.34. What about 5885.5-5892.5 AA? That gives 6.81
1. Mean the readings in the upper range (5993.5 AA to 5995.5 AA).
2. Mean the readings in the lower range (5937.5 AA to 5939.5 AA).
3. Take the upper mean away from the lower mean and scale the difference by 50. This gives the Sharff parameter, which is 12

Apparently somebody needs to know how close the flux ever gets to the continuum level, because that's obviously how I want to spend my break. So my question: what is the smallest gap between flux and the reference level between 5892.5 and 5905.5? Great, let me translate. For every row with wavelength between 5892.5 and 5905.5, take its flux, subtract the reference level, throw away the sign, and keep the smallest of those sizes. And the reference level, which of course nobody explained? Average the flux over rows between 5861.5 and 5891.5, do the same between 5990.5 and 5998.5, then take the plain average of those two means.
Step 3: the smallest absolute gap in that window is 0.001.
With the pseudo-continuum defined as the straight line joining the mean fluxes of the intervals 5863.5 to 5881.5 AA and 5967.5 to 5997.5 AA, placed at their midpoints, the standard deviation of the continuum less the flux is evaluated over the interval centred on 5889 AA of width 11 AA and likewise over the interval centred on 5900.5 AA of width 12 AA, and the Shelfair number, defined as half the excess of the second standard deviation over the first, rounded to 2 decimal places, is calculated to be 0.04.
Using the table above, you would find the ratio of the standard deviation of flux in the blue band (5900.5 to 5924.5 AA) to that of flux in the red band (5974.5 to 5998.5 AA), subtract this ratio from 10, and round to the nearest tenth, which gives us 8.7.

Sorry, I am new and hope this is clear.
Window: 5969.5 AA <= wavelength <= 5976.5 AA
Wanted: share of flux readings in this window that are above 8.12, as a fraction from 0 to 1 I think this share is 1.0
